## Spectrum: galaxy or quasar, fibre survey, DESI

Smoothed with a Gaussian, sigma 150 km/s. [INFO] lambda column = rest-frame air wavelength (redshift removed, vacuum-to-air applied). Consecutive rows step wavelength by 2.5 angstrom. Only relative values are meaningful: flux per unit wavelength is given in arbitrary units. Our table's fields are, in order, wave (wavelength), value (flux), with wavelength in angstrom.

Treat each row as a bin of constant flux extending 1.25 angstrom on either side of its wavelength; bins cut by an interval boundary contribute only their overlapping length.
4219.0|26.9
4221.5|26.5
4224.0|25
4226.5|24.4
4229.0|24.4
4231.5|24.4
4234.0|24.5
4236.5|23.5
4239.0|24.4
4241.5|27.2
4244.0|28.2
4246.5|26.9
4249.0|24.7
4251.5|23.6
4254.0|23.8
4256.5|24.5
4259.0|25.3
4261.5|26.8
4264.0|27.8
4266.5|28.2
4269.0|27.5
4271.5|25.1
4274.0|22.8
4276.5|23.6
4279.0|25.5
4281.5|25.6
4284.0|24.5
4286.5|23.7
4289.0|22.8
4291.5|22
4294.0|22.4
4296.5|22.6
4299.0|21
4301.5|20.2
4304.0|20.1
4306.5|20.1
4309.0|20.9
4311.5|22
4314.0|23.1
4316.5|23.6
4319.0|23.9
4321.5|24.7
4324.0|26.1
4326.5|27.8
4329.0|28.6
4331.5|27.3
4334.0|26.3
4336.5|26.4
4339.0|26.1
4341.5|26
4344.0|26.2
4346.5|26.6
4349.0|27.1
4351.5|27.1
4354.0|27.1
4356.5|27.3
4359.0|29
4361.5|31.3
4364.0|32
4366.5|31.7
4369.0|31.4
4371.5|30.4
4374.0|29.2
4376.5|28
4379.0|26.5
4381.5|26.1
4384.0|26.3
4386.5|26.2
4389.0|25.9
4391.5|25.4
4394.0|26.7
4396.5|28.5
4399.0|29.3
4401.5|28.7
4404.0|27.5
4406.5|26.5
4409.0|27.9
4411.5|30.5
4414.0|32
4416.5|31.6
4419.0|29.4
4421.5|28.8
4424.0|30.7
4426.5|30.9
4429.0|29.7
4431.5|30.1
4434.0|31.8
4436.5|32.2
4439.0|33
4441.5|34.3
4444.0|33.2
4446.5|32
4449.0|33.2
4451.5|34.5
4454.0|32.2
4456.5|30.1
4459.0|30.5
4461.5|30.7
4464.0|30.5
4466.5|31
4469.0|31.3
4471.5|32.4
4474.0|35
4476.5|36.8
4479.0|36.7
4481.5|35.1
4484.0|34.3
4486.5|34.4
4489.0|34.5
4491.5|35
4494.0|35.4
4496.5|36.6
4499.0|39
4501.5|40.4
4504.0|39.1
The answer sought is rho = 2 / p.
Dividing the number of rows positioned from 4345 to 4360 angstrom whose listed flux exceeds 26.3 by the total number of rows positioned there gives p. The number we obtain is 2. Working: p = 1.00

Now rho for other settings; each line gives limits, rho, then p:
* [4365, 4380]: 2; 1.00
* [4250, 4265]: 6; 0.33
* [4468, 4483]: 2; 1.00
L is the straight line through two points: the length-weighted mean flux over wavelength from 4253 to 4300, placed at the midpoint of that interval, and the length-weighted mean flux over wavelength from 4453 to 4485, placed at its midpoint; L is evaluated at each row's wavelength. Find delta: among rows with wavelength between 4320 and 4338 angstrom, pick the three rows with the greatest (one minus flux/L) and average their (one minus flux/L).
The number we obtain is 0.039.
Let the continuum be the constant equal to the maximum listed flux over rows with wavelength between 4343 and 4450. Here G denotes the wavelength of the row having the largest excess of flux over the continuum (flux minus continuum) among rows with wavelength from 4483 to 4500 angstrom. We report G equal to 4499.0 angstrom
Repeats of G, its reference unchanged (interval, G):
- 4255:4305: 4266.5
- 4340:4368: 4364.0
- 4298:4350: 4329.0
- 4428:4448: 4441.5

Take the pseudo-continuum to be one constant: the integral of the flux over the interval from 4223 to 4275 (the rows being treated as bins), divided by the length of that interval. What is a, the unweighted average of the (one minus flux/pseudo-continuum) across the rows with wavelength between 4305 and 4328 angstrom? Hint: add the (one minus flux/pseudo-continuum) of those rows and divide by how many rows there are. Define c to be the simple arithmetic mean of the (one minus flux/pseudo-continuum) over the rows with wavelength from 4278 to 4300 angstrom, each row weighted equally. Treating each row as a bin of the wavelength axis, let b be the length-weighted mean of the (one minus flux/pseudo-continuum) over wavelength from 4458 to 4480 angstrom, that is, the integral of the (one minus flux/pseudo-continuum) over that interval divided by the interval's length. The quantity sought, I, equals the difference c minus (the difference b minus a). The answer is 0.4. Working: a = 0.1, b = -0.29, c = 0.08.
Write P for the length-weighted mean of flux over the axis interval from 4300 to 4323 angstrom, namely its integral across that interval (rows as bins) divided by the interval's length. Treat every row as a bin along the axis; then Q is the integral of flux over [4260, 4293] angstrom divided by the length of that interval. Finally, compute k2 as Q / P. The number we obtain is 1.13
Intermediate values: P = 22.1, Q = 25.1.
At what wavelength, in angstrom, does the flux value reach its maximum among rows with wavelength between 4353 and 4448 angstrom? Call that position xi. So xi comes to 4441.5 angstrom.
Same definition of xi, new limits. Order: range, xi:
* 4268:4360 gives 4359.0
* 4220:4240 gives 4221.5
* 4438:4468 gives 4451.5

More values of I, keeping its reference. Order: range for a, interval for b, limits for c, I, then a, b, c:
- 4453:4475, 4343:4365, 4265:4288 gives -0.1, -0.2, -0.11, 0.01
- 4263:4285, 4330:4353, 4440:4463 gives -0.2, 0.0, -0.05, -0.27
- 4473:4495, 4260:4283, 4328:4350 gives -0.4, -0.4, -0.02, -0.05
